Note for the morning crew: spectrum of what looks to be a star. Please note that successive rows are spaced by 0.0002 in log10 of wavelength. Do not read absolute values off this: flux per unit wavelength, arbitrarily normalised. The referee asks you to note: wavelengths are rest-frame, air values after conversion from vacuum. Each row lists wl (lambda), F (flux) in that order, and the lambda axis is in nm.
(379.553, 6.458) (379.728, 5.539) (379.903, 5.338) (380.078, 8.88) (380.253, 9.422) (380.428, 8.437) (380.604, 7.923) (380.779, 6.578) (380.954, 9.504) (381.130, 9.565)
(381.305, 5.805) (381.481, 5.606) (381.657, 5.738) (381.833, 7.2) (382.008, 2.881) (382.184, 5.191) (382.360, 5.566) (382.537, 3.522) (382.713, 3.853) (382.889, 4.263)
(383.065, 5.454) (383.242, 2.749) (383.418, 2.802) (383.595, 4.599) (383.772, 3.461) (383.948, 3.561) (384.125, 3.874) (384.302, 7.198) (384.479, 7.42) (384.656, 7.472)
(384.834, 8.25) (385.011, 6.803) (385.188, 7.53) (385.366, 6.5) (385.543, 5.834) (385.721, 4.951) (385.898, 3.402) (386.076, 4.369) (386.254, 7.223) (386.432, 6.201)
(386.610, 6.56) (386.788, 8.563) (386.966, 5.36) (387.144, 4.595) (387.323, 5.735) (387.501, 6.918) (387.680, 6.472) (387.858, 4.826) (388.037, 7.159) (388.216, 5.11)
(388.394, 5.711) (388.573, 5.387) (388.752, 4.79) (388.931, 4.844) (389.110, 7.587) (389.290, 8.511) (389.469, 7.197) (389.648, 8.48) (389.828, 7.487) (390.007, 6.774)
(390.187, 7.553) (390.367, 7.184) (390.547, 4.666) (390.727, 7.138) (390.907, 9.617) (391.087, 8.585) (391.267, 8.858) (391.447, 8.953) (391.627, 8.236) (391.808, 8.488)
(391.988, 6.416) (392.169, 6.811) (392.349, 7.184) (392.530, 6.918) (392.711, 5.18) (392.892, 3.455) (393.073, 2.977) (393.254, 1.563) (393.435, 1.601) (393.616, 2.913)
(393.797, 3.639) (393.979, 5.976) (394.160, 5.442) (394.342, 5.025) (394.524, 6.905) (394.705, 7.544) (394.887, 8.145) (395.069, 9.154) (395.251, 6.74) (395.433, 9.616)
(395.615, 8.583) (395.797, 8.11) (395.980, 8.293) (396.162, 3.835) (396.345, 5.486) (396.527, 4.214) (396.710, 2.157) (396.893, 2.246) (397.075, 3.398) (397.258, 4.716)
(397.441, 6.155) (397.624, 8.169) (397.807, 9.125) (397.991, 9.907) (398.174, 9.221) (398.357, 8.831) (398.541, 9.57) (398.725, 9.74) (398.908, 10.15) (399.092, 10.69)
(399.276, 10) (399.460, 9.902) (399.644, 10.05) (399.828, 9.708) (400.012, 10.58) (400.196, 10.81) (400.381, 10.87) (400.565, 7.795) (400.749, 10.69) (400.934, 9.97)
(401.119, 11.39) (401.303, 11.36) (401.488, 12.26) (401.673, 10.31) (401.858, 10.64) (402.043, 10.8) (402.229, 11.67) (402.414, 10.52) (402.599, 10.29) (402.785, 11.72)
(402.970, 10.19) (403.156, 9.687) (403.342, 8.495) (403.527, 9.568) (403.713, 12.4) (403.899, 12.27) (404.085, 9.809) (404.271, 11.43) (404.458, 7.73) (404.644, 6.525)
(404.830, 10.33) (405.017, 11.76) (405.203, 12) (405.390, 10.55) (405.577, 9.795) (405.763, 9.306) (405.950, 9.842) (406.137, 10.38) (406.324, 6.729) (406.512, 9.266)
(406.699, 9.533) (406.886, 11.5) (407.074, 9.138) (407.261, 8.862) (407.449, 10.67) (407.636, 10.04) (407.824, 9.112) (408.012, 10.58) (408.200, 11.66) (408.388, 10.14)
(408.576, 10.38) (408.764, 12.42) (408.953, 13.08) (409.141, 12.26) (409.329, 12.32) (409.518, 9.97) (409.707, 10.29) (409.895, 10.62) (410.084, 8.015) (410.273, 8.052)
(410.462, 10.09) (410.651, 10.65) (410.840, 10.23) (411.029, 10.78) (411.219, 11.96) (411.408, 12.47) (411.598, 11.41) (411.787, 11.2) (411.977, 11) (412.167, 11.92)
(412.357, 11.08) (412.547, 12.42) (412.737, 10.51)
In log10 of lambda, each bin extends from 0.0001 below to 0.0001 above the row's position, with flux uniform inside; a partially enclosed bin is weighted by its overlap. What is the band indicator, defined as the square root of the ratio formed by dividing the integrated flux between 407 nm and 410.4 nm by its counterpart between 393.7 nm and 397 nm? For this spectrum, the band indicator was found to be 1.32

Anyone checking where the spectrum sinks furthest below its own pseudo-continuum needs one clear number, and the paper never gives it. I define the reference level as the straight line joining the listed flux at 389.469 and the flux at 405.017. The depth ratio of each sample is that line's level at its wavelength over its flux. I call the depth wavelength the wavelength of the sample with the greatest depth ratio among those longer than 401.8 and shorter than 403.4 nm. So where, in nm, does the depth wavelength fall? 403.342 nm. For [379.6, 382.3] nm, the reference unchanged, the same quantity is 382.008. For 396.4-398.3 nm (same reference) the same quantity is 396.710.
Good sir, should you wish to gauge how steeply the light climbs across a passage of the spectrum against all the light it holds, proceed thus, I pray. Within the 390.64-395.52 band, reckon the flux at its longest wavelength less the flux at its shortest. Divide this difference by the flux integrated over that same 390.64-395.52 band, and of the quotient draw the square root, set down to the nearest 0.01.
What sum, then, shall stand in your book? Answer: 0.28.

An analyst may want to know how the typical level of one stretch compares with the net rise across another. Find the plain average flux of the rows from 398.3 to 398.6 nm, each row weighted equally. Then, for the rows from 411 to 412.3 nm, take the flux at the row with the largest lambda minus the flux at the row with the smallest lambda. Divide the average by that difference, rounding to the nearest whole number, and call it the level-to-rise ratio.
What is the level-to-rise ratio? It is 8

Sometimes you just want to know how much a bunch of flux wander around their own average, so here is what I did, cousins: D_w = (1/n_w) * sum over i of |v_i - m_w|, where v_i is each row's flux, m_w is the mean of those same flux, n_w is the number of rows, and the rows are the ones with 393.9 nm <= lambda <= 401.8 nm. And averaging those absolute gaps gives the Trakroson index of 2.12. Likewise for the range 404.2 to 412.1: 1.13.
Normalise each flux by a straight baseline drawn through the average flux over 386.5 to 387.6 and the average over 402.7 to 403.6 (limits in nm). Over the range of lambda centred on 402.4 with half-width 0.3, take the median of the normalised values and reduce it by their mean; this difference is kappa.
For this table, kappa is -0.03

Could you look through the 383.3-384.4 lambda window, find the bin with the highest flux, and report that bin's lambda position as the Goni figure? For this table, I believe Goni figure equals 384.302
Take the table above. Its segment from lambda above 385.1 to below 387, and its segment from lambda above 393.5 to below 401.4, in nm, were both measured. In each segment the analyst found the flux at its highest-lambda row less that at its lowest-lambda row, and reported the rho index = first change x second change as -18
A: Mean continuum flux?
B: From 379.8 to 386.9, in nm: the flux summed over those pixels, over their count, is 6.0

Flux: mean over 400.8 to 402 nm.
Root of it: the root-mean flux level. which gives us 3.3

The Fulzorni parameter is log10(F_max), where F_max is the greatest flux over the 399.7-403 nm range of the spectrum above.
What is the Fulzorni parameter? 1.09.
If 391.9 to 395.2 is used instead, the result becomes 0.96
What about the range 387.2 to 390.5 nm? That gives 0.93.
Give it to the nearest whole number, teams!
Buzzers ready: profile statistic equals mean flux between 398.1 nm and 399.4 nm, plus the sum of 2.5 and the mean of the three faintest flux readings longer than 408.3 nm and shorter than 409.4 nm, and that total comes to 23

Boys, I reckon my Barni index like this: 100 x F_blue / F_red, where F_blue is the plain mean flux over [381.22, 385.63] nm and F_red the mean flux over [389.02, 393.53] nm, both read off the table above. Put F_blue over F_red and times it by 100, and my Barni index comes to 80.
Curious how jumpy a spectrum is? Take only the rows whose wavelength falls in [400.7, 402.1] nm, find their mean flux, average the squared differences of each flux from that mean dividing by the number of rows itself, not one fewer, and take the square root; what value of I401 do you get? 0.7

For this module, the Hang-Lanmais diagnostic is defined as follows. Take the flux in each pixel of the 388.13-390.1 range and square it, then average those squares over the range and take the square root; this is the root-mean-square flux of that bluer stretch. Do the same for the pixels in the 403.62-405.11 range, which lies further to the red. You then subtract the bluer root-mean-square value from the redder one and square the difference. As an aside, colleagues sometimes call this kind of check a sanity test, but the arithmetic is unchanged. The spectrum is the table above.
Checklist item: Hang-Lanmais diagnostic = 14.5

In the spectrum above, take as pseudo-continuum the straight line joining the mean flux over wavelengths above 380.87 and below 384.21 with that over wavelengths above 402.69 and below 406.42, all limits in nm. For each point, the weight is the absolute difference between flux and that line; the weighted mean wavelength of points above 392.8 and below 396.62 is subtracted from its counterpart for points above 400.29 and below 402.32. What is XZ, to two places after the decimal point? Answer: 7.03 nm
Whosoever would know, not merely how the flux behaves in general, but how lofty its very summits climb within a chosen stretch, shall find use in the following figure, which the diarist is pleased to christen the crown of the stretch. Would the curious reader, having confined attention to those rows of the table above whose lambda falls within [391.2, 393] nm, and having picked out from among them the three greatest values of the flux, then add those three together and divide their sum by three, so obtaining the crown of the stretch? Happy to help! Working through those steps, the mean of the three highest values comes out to 8.8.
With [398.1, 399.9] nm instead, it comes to 10.3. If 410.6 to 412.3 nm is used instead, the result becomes 12.1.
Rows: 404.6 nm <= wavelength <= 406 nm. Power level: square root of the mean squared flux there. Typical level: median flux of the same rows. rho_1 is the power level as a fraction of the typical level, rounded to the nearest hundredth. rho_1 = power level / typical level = 1.01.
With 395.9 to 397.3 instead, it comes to 1.16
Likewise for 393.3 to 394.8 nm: 1.00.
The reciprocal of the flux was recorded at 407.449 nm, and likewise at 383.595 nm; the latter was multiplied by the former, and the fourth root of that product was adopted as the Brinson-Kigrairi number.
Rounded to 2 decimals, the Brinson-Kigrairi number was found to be 0.38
